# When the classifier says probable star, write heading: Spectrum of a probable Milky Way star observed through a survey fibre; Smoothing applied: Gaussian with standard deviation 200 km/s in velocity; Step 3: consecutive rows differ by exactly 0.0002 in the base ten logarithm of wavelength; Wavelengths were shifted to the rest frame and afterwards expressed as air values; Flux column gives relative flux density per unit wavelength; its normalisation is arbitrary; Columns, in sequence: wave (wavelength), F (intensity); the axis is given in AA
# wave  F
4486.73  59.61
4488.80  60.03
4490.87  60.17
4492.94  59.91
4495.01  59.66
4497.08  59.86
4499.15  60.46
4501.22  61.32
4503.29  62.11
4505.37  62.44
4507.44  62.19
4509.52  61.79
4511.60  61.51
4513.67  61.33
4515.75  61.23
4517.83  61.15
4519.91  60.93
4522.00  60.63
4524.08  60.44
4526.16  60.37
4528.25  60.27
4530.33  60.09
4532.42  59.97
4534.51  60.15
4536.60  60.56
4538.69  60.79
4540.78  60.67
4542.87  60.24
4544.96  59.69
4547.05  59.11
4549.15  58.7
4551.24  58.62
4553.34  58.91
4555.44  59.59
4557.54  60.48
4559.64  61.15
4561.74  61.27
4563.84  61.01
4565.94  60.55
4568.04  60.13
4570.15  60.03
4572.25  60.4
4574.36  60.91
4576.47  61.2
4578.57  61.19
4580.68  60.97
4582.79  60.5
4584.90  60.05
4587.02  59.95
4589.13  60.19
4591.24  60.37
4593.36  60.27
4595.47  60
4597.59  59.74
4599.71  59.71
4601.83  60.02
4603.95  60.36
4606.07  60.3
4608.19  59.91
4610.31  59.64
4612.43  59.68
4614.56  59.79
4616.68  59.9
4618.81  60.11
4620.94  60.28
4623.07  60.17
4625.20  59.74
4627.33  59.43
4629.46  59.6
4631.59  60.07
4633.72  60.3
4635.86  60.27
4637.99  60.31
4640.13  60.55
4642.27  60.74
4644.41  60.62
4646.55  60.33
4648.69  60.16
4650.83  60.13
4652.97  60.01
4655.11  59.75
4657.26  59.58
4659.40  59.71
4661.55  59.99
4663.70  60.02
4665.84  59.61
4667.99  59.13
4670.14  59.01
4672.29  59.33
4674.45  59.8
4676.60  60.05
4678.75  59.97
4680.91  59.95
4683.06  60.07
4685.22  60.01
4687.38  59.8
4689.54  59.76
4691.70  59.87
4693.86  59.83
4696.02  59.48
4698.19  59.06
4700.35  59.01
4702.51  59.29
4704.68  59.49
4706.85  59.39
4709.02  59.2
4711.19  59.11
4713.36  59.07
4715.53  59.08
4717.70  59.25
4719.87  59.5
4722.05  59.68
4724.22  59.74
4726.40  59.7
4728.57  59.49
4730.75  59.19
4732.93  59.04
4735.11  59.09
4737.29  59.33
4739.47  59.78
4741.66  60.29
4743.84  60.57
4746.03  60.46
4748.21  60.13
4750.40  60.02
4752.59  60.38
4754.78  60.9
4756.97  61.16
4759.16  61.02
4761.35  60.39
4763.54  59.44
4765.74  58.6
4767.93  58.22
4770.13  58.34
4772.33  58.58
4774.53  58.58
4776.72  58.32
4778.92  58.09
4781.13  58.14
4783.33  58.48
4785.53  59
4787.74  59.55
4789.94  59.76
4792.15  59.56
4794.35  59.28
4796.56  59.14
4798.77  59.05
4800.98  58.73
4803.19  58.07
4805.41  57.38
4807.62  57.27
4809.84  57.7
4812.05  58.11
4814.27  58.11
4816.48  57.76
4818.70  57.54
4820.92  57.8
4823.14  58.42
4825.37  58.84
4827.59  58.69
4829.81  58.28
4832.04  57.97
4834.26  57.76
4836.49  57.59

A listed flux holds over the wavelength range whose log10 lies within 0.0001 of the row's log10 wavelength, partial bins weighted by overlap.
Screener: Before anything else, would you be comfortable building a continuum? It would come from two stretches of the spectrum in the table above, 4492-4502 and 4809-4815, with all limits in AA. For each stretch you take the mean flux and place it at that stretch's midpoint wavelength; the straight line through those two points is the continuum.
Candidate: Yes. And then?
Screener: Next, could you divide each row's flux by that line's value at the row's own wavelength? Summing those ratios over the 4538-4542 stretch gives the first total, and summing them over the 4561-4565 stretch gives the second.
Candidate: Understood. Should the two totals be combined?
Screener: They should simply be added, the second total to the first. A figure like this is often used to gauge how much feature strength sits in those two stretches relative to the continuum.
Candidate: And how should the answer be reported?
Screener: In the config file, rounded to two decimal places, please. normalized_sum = 4.07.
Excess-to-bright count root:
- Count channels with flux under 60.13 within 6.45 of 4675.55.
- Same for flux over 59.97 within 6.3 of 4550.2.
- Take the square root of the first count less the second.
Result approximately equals 2.45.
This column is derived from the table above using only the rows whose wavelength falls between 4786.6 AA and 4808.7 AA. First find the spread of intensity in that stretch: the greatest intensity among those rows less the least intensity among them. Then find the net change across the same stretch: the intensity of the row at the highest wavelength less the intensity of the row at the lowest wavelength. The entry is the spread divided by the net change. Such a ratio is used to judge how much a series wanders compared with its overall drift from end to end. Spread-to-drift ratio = -1.1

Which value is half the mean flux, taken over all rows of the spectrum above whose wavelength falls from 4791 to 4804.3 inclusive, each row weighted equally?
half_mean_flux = 29.5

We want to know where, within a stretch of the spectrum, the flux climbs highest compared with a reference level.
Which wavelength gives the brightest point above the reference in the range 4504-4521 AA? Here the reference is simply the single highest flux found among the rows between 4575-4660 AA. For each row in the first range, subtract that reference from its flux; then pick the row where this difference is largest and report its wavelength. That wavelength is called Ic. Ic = 4505.37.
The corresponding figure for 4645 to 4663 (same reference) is 4646.55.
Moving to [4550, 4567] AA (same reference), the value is 4561.74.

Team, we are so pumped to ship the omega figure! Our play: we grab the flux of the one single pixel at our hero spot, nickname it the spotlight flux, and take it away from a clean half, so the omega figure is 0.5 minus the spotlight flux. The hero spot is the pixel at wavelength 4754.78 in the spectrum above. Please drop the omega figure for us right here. -60.4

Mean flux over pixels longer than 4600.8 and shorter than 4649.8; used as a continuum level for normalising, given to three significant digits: 60.1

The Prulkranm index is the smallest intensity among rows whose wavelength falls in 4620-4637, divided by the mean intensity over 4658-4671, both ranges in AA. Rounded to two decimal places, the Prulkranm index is 1.00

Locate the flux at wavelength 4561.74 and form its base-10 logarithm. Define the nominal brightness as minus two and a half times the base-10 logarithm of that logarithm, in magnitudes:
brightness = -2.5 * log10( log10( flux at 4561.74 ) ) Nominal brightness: -0.6305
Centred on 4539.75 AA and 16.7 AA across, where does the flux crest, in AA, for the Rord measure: 4538.69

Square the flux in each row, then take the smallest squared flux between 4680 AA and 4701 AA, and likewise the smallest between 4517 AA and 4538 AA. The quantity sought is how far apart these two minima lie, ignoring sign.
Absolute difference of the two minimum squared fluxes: 114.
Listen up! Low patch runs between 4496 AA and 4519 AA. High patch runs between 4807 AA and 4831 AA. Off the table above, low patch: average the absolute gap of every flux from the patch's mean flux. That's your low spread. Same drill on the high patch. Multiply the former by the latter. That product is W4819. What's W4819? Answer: 0.22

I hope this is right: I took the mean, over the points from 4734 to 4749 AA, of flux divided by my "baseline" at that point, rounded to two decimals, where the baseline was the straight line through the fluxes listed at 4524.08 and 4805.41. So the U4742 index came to 1.03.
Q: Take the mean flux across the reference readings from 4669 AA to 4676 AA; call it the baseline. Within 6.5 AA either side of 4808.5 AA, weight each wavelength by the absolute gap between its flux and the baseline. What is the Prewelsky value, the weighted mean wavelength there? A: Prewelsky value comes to 4808.4 AA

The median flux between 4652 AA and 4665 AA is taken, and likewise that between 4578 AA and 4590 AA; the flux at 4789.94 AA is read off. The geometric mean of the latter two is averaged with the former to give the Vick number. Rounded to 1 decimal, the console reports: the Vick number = 60.0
